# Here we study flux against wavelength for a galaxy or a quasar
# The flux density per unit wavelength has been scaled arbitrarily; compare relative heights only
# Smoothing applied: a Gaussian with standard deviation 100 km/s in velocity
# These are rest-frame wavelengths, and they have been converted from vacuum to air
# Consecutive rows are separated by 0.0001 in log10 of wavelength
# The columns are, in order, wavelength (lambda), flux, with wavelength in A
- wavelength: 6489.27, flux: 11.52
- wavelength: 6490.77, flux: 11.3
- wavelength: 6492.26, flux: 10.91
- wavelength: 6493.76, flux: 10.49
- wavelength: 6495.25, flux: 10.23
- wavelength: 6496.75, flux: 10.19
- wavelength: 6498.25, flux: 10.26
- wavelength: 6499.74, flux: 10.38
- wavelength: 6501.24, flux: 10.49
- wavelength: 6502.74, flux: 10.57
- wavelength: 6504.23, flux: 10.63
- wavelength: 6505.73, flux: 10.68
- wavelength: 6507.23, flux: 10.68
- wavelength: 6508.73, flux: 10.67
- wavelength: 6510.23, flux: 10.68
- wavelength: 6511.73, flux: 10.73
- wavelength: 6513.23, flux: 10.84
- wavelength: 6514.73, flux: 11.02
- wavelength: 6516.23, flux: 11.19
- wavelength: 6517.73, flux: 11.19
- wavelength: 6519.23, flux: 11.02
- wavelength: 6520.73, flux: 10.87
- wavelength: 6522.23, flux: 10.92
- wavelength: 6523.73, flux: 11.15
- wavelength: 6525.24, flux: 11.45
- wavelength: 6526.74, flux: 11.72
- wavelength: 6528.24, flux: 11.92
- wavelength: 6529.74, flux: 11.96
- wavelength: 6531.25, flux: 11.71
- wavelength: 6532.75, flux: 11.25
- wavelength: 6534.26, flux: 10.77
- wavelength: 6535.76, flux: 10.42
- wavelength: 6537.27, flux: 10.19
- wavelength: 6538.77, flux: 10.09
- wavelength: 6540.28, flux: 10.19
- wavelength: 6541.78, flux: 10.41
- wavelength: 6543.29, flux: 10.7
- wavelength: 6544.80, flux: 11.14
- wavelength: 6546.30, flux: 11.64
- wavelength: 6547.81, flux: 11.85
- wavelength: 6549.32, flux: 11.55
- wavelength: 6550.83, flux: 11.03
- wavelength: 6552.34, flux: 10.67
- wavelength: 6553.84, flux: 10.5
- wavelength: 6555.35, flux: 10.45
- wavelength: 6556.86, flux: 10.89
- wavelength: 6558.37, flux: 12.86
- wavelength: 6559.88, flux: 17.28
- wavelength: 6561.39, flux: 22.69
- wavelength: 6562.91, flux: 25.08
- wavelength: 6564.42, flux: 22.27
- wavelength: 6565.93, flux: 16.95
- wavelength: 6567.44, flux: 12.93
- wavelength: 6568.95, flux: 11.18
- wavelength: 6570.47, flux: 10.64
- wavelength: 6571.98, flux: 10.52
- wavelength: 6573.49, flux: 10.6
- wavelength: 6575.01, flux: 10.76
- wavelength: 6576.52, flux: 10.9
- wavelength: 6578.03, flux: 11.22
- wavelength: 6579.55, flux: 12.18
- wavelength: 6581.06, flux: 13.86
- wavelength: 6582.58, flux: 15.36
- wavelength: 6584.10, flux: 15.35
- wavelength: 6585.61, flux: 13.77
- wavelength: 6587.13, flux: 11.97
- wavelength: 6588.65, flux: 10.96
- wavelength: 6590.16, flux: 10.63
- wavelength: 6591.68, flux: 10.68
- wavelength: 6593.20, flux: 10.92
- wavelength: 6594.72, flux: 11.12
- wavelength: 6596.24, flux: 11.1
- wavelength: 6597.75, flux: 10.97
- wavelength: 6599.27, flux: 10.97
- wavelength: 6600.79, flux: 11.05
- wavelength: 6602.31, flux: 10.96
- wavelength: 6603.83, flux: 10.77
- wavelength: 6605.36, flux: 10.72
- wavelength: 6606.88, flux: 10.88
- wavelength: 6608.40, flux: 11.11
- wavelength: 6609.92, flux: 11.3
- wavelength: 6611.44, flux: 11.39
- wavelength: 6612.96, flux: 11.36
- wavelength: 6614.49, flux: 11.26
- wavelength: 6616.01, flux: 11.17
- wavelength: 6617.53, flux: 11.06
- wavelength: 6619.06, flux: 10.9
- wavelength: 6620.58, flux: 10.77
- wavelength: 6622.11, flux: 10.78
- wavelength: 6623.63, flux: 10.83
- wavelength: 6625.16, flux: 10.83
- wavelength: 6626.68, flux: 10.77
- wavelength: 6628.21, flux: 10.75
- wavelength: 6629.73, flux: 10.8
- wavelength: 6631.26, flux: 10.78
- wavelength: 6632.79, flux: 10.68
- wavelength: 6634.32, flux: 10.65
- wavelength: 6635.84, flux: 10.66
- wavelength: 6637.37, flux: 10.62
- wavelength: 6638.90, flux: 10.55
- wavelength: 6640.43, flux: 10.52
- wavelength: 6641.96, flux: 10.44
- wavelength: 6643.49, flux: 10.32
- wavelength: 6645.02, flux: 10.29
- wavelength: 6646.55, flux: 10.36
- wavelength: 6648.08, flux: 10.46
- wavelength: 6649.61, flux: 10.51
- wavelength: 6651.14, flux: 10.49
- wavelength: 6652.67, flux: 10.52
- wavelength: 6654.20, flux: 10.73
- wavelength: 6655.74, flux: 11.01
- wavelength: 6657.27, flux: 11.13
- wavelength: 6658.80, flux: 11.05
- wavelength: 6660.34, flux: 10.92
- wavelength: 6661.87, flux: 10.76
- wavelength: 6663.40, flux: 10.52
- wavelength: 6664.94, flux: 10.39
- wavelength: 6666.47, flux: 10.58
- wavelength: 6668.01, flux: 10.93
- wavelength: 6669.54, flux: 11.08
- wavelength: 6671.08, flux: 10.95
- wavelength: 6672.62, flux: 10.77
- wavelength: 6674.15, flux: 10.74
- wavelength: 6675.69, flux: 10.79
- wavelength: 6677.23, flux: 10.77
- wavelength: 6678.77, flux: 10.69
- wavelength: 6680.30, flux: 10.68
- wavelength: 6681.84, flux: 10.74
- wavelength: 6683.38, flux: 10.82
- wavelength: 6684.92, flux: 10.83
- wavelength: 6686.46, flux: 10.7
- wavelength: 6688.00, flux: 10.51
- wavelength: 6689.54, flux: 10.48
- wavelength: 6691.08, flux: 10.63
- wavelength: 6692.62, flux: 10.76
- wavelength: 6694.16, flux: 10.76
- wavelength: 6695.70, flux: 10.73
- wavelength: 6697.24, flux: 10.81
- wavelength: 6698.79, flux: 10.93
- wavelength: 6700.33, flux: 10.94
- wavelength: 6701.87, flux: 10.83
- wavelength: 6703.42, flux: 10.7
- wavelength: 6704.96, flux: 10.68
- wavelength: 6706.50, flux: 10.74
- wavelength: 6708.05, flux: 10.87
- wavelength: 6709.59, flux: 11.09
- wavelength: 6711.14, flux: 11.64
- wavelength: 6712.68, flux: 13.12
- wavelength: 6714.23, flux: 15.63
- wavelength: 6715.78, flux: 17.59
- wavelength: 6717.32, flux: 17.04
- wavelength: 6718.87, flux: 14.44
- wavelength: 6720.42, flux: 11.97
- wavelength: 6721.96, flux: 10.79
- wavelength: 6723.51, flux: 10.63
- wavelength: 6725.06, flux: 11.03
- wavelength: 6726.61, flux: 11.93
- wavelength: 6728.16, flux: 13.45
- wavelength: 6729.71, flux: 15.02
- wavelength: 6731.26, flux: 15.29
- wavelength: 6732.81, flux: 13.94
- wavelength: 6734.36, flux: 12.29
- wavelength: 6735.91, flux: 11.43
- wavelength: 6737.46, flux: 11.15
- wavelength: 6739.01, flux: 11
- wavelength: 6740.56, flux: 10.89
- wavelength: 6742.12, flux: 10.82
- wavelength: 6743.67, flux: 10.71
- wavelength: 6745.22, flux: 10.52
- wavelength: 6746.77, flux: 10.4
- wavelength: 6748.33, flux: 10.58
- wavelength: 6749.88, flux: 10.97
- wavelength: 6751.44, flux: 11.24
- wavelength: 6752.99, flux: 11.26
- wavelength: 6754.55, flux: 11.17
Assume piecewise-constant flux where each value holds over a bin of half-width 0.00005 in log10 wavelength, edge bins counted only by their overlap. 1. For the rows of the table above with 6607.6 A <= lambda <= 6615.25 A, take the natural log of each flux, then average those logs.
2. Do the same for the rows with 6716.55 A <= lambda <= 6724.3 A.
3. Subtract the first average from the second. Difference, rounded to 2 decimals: 0.12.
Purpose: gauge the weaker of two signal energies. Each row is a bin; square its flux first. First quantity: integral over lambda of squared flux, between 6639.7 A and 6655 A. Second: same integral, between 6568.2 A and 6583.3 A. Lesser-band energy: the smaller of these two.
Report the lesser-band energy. 1676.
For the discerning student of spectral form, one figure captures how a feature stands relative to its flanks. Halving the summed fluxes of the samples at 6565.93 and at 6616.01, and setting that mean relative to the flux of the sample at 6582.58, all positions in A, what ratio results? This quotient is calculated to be 0.92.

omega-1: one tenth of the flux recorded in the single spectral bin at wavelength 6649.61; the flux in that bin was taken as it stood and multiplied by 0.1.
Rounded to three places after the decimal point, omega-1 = 1.051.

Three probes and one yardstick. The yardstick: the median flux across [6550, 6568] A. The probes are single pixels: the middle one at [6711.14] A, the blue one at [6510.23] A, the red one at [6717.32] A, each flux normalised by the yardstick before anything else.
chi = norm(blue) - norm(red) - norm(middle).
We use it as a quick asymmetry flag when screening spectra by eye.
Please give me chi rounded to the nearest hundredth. -1.40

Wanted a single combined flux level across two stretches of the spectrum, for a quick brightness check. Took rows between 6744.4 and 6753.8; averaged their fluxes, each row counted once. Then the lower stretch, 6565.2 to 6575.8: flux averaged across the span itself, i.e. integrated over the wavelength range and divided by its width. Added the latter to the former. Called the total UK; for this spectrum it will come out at 22.8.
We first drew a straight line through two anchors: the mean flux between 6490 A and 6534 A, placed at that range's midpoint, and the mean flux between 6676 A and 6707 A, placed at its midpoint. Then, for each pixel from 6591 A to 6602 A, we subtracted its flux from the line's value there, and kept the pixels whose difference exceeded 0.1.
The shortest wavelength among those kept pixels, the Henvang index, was 6591.68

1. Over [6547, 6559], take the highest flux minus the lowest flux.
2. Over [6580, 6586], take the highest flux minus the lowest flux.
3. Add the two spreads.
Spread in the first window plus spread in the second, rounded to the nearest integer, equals 4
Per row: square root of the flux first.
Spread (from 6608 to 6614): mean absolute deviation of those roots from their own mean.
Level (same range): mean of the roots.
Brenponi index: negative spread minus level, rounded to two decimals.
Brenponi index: -3.37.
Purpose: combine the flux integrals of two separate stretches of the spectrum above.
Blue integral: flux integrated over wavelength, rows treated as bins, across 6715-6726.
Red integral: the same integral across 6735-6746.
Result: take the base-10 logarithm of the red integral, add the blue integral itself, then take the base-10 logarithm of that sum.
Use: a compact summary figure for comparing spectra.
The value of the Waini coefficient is 2.17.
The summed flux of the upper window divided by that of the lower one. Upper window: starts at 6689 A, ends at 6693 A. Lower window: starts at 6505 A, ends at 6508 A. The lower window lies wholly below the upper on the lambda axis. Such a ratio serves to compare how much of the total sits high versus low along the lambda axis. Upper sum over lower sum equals 1.49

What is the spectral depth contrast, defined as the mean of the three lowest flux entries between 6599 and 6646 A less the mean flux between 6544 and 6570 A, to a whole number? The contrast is -4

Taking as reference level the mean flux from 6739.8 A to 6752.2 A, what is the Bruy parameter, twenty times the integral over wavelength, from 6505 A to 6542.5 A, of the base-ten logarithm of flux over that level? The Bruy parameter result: 5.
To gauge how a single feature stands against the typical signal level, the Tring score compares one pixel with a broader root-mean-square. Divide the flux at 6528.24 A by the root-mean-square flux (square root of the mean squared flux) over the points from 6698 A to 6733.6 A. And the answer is 0.93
